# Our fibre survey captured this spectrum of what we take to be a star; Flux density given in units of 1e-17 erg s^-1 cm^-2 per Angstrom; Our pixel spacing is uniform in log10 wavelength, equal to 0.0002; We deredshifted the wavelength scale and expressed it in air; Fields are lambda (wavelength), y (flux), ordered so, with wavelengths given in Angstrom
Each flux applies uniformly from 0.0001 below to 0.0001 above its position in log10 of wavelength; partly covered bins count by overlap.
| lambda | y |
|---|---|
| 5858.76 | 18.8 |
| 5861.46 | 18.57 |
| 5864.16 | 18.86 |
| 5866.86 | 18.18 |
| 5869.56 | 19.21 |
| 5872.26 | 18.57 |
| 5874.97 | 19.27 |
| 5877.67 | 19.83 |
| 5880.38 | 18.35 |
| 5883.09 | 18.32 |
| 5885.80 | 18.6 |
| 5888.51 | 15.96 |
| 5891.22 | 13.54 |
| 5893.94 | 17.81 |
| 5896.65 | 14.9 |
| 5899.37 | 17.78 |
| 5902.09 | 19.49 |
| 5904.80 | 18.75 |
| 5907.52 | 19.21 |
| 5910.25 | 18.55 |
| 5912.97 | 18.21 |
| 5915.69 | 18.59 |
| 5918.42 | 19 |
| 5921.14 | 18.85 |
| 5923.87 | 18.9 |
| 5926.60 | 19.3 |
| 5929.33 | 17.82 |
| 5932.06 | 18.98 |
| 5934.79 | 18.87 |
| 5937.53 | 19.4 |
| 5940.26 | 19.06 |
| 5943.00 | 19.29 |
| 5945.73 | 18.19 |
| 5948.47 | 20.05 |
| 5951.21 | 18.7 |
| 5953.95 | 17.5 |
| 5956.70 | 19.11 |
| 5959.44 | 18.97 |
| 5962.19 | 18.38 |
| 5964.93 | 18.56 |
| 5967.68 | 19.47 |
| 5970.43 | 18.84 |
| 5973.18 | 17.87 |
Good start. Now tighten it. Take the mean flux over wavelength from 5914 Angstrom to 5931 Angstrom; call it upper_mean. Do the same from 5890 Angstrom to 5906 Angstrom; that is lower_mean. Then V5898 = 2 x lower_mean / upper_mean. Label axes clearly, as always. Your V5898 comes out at 1.82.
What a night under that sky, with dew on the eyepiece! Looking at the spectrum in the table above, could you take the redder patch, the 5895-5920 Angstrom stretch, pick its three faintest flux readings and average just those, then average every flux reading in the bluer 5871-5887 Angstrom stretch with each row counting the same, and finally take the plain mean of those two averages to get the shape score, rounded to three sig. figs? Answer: 17.9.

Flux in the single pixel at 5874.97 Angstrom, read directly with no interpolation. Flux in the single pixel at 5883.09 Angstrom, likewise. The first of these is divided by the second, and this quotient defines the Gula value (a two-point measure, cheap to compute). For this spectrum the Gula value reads 1.05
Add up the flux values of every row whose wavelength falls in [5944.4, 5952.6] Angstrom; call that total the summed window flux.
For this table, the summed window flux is 56.9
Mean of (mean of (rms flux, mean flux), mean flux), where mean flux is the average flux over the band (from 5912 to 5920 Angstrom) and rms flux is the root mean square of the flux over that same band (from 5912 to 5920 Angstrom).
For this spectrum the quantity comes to 18.6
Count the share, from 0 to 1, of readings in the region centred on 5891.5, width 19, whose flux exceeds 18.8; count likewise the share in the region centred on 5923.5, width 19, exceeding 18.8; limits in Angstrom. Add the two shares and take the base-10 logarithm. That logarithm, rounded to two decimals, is -0.15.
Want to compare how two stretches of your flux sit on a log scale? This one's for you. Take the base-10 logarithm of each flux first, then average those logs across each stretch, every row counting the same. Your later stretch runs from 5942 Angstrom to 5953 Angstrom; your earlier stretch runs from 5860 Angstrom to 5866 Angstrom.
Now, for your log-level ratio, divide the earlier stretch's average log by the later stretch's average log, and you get 0.99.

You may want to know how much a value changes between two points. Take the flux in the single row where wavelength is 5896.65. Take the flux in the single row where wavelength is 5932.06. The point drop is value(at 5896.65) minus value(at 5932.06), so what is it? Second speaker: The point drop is -4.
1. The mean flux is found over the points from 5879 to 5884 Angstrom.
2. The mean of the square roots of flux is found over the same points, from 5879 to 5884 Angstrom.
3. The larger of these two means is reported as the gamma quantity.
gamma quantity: 18.3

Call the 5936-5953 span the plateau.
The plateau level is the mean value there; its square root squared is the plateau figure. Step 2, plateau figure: 19.1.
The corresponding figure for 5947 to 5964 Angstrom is 18.8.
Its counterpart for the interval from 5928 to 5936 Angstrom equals 18.6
